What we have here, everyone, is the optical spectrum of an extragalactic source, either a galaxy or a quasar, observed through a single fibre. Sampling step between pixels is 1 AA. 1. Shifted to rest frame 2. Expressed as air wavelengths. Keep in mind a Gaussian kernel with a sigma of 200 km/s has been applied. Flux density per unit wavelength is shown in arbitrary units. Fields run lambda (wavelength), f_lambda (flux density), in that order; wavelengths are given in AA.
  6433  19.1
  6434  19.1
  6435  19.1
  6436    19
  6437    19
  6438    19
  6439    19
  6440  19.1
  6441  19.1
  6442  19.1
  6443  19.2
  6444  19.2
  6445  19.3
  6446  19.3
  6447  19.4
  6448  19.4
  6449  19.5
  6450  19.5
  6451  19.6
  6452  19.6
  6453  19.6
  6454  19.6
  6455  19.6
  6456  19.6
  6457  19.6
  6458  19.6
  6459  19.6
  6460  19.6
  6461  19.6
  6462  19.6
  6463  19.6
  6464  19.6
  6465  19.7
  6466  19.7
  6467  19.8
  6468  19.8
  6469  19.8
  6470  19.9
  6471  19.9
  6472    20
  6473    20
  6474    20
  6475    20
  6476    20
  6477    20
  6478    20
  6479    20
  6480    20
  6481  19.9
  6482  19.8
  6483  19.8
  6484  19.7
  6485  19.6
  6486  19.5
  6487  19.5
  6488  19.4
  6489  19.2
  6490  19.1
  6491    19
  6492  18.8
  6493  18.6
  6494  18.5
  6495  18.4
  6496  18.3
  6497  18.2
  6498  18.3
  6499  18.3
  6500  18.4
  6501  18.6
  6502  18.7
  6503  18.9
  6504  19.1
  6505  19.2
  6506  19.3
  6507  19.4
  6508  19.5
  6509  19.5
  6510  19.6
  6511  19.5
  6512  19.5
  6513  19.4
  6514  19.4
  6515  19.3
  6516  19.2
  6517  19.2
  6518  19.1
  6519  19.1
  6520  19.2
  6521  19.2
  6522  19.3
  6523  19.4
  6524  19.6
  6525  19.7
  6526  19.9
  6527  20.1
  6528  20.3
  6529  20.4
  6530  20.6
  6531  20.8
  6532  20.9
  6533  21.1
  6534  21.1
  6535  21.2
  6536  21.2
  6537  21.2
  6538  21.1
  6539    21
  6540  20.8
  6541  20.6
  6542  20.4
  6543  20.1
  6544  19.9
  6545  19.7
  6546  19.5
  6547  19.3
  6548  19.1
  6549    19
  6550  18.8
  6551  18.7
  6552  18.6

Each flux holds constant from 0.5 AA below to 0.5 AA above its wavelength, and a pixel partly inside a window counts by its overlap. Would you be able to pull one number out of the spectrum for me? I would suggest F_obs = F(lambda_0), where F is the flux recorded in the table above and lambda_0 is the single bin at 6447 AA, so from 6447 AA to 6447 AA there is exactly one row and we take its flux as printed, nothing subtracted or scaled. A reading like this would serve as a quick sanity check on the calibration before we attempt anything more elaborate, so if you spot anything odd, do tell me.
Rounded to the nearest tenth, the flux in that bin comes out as 19.4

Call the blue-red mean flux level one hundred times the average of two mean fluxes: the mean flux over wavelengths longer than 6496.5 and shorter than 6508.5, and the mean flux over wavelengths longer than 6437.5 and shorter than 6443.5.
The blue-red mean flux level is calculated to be 1895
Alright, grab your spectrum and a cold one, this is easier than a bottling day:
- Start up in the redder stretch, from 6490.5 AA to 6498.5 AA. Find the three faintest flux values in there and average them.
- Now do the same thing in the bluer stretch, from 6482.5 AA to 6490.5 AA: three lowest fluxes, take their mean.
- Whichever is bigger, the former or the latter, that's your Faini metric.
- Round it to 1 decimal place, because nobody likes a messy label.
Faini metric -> 19.2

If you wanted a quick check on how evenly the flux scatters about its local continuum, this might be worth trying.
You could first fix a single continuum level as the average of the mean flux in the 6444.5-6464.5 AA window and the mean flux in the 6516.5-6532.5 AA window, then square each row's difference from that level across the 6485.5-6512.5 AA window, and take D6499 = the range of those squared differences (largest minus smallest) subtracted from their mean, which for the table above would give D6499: -1.45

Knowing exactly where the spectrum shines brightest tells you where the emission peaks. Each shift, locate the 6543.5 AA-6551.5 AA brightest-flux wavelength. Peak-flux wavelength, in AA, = 6544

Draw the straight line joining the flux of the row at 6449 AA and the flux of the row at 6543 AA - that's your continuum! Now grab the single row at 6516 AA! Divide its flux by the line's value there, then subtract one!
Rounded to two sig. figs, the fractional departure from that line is -0.037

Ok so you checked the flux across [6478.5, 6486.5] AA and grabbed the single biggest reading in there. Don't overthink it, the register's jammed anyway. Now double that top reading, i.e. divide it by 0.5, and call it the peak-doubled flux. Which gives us 40.0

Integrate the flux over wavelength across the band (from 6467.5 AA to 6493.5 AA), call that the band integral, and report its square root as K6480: 23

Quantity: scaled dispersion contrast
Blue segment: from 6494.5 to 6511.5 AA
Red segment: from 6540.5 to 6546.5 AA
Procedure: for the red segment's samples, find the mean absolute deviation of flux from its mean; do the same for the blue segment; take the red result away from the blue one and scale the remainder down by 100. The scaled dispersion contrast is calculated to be 0.0013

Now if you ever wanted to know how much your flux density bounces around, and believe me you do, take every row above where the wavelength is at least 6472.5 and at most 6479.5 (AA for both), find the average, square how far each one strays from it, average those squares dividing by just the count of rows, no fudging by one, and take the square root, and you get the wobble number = 0.0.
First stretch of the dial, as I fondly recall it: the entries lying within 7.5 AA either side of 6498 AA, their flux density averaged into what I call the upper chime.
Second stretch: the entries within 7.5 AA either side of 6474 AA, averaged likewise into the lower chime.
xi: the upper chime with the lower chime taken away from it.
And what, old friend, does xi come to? -1.3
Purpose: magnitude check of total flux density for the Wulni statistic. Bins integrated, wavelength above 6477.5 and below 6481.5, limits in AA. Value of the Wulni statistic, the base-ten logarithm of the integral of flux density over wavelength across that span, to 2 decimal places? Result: 1.90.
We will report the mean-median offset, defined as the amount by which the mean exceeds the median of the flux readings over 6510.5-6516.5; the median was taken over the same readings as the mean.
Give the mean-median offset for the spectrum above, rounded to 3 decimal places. -0.017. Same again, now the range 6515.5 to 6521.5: -0.033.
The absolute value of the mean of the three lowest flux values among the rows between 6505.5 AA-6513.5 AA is 19.4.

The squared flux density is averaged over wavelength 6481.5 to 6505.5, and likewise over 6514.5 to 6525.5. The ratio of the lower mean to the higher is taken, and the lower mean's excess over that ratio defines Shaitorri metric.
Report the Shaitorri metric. 359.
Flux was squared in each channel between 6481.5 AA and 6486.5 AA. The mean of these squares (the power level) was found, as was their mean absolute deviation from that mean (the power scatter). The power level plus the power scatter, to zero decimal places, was 391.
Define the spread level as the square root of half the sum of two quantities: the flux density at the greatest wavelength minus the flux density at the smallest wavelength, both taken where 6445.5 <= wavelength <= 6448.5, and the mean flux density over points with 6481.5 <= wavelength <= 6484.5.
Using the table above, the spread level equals 3.15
